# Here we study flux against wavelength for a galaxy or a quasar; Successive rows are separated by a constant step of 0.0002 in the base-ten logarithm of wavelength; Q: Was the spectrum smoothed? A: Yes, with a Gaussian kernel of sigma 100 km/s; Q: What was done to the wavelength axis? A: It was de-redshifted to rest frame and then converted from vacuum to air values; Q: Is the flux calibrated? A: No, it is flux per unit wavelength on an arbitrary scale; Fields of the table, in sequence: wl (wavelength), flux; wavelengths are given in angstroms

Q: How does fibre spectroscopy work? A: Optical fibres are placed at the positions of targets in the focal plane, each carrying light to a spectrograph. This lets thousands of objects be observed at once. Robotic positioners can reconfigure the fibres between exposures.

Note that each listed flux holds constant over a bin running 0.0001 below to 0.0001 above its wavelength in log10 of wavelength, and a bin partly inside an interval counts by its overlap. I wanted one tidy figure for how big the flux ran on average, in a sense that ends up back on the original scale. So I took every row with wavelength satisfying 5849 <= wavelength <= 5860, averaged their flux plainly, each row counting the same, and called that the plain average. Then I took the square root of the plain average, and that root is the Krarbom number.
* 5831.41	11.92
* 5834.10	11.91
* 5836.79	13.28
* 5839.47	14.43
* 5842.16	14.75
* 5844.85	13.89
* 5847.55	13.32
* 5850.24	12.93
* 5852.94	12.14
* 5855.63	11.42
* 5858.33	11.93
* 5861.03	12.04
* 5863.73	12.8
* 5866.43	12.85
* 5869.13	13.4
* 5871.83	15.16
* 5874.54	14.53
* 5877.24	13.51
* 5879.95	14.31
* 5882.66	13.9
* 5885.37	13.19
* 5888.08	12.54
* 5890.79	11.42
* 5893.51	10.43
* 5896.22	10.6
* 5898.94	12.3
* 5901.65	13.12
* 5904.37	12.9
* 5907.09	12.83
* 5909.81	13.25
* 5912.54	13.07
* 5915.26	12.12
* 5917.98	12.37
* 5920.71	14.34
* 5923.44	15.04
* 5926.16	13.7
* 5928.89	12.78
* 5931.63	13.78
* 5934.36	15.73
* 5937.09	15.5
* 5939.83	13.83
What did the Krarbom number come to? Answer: 3.48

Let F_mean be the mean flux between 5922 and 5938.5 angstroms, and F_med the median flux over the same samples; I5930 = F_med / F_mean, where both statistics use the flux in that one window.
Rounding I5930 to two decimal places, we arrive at 1.00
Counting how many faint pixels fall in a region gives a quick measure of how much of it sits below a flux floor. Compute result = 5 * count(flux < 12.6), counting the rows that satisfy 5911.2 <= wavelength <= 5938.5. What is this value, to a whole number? 10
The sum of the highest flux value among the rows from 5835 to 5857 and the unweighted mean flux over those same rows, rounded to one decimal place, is 28.0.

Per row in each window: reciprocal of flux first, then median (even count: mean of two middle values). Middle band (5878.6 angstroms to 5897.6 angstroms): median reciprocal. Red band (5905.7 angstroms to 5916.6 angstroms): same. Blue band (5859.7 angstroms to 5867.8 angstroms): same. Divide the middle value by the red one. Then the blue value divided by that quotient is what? 0.076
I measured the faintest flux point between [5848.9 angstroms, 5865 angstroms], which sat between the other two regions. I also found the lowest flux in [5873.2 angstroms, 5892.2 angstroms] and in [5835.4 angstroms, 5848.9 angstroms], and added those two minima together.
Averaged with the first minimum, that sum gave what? 18.1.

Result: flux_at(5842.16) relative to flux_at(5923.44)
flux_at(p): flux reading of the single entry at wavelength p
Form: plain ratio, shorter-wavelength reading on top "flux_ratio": 0.98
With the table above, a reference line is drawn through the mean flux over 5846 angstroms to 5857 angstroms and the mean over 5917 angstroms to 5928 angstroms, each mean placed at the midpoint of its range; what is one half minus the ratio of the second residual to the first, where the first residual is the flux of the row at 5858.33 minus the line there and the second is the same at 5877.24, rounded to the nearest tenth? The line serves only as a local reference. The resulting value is 1.3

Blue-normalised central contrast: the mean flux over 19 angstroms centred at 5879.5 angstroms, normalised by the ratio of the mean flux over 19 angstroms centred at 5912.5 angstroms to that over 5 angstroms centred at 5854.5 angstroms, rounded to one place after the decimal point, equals 12.6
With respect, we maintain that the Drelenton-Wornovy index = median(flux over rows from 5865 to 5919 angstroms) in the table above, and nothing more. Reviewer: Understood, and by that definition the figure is 13.0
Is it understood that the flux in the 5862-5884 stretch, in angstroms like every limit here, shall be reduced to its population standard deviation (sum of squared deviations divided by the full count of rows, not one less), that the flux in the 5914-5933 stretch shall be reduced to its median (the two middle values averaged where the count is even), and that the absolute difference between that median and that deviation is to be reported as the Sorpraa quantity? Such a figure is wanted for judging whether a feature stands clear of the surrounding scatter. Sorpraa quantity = 12.9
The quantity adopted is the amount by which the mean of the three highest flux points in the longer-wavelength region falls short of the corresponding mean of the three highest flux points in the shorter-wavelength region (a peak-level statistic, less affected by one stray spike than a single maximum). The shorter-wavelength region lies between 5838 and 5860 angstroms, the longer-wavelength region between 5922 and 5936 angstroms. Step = -0.5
